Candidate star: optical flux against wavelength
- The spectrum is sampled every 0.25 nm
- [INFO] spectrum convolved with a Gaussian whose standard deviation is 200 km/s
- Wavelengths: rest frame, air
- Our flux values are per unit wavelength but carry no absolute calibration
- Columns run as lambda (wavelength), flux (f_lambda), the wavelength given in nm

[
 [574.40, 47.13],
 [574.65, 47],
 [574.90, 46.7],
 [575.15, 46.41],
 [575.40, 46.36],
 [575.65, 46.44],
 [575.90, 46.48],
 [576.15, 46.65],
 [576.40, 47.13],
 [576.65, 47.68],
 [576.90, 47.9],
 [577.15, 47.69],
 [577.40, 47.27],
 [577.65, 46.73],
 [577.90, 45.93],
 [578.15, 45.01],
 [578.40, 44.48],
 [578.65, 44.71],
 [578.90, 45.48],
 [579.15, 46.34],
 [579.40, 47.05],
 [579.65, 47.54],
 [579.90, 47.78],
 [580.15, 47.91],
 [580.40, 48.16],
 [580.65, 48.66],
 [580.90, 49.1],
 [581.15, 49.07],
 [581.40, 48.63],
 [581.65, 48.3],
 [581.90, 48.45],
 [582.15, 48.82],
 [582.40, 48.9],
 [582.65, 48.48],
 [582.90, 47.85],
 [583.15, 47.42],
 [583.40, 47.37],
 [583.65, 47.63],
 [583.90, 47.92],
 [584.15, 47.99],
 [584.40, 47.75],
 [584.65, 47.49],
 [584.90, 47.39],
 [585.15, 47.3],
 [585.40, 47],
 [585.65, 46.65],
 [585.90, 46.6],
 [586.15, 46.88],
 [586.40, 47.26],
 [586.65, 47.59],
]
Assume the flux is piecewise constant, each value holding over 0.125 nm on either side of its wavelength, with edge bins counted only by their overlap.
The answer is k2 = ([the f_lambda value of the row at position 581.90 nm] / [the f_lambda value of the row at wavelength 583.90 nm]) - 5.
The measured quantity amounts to -3.99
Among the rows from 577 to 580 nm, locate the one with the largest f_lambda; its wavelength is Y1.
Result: 579.90 nm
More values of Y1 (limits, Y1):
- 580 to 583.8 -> 580.90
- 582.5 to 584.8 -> 582.65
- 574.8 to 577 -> 576.90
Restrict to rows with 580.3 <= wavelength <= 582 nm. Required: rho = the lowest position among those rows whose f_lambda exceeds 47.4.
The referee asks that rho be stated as 580.40 nm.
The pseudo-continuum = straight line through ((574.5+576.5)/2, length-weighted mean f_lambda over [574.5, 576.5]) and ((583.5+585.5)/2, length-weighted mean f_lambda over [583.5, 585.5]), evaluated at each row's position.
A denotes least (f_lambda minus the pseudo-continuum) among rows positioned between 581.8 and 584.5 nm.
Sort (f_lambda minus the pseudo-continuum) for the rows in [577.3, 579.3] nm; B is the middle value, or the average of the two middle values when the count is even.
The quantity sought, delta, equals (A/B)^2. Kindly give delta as 0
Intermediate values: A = -0.1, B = -1.24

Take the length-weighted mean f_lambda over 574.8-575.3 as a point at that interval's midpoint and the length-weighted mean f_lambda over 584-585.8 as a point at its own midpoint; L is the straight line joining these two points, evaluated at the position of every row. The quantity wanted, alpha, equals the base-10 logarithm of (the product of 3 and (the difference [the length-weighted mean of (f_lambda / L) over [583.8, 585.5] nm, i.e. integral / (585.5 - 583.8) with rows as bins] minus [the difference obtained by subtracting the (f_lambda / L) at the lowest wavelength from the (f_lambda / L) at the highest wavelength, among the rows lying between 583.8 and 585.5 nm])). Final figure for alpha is 0.488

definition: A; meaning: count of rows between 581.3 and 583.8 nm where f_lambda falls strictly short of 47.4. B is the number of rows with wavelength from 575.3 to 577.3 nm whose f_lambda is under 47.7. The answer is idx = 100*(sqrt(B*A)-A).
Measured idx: 165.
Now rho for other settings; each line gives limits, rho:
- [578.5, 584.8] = 579.65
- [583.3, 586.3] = 583.65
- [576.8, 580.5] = 576.90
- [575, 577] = 576.65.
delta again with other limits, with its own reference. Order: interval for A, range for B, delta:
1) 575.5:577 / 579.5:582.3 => 0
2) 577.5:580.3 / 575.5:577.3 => 39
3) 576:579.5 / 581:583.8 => 5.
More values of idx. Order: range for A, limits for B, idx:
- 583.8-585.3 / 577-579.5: 247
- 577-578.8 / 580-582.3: -600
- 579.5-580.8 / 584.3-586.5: 0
